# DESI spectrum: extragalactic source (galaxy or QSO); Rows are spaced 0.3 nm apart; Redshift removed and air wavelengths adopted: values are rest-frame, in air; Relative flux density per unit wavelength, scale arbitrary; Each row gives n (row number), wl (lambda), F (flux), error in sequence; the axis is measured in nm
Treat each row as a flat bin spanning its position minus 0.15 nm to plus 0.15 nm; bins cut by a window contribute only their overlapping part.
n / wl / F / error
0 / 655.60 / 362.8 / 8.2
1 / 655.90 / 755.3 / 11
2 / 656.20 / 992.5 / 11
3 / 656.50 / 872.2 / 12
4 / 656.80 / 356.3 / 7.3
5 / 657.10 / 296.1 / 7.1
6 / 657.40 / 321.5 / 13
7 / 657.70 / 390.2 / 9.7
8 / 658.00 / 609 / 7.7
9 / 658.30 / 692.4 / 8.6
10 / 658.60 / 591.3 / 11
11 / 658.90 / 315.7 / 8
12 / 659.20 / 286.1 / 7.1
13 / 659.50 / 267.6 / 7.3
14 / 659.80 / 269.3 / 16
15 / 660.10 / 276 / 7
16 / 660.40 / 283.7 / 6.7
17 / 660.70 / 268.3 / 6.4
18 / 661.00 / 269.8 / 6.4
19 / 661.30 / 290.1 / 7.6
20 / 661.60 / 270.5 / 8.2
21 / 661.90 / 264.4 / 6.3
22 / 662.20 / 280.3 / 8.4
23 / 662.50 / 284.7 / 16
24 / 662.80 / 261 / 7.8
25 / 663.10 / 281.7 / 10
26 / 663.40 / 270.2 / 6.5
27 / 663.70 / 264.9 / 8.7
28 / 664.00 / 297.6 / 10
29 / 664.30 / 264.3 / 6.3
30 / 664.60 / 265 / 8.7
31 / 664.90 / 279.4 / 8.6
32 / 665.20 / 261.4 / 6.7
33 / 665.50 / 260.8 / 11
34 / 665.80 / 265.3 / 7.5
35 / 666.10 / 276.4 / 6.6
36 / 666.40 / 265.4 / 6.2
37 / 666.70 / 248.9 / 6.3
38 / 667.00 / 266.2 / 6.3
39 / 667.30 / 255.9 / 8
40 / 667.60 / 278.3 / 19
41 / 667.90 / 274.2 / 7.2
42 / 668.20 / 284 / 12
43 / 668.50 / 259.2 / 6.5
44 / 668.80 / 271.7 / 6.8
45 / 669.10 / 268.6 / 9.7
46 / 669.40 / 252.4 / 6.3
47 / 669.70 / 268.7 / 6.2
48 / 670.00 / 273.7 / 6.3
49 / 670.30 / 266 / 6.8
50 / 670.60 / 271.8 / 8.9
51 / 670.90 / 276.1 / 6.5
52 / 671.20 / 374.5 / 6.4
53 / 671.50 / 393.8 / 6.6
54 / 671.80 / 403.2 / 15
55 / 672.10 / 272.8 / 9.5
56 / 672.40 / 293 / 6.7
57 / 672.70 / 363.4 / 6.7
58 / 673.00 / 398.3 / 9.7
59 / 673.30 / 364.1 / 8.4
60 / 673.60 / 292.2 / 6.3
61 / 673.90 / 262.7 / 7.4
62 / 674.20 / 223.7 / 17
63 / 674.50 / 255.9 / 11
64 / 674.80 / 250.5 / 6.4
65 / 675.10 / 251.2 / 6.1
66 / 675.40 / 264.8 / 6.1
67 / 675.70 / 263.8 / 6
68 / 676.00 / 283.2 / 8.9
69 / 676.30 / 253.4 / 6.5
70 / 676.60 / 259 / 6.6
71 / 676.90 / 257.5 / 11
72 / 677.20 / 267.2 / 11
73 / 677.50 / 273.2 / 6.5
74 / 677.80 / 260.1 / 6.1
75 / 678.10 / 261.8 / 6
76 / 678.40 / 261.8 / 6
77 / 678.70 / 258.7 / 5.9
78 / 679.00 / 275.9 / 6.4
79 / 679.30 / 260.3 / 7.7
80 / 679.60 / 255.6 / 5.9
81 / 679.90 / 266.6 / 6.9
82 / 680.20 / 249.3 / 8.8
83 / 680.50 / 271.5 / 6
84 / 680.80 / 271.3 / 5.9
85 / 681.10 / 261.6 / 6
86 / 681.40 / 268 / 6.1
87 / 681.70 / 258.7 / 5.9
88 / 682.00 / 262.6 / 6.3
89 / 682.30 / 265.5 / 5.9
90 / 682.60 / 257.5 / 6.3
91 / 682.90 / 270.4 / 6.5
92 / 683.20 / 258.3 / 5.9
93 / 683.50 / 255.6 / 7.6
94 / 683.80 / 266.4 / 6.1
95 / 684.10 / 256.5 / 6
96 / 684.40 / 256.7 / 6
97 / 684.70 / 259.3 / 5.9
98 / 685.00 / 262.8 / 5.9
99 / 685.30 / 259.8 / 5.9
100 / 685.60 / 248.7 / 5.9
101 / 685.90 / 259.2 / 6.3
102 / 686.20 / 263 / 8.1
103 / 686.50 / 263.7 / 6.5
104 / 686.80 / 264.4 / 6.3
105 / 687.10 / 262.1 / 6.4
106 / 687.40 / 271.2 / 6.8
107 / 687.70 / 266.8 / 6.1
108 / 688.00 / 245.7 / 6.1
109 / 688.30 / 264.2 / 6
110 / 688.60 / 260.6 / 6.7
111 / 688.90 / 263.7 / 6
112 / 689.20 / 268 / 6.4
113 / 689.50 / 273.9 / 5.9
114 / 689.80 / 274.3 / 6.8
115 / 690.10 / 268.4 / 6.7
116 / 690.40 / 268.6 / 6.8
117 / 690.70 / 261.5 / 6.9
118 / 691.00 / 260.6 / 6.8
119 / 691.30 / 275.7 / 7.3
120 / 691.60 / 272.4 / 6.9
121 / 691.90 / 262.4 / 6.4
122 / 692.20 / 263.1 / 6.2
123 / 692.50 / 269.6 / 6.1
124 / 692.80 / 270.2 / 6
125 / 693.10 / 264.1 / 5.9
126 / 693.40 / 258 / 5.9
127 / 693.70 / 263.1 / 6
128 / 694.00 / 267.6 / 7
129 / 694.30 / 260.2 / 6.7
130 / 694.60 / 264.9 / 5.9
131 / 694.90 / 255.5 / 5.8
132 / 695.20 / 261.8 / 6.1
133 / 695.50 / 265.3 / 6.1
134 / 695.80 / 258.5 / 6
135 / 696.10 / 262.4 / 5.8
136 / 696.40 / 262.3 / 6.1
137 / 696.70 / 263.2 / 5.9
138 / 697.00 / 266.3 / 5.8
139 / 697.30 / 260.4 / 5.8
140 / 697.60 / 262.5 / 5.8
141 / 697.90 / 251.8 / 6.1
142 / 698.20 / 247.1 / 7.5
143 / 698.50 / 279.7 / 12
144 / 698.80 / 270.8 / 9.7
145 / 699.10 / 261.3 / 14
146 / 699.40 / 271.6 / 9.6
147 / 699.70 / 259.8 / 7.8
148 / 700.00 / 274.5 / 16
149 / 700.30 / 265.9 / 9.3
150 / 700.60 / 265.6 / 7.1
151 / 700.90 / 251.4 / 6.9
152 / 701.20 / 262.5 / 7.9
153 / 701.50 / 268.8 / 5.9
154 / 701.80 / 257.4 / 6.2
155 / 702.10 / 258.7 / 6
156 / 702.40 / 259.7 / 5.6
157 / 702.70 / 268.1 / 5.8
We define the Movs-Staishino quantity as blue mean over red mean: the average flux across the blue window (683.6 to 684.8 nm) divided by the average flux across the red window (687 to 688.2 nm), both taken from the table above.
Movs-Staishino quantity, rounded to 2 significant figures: 0.99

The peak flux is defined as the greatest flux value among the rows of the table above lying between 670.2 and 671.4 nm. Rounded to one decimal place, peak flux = 374.5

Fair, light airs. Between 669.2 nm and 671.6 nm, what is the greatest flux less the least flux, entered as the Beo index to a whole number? 141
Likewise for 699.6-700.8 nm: 15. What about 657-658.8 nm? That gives 396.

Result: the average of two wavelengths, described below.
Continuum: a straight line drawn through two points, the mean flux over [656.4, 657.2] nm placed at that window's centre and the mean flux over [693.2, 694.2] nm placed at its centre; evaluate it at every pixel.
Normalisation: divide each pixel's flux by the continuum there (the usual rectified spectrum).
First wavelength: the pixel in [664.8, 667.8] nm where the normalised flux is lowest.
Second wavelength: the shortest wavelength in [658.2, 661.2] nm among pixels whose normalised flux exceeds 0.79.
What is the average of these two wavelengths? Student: 662.50 nm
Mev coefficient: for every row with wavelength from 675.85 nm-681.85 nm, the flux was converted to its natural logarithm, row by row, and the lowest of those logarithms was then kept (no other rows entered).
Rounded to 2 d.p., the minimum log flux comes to 5.52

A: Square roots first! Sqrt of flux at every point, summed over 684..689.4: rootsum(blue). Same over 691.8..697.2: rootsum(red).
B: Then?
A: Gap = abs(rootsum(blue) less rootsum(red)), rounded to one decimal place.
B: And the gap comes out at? 1.3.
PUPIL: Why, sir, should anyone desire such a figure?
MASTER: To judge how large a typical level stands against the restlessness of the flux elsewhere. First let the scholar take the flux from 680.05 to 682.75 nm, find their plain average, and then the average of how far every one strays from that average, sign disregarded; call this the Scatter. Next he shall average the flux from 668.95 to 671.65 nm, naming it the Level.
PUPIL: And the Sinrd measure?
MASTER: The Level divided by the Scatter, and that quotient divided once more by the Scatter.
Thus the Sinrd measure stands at 10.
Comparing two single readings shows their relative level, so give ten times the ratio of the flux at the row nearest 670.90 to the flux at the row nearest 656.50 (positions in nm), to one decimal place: 3.2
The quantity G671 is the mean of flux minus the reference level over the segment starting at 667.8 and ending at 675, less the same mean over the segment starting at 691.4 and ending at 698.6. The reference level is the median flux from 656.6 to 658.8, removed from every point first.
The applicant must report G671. 33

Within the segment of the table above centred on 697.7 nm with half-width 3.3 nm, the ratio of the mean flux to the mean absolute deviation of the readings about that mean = 49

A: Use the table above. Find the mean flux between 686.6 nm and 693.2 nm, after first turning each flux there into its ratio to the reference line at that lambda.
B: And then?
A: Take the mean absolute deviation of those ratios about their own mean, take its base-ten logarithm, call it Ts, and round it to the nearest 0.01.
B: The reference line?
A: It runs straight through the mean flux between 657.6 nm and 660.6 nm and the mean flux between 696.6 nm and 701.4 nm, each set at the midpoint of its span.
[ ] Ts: -1.58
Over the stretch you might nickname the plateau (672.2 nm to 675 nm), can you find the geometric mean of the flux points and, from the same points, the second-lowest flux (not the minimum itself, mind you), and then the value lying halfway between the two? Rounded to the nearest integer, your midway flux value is 273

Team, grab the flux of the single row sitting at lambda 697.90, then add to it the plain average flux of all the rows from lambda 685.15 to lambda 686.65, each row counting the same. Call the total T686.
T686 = 511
